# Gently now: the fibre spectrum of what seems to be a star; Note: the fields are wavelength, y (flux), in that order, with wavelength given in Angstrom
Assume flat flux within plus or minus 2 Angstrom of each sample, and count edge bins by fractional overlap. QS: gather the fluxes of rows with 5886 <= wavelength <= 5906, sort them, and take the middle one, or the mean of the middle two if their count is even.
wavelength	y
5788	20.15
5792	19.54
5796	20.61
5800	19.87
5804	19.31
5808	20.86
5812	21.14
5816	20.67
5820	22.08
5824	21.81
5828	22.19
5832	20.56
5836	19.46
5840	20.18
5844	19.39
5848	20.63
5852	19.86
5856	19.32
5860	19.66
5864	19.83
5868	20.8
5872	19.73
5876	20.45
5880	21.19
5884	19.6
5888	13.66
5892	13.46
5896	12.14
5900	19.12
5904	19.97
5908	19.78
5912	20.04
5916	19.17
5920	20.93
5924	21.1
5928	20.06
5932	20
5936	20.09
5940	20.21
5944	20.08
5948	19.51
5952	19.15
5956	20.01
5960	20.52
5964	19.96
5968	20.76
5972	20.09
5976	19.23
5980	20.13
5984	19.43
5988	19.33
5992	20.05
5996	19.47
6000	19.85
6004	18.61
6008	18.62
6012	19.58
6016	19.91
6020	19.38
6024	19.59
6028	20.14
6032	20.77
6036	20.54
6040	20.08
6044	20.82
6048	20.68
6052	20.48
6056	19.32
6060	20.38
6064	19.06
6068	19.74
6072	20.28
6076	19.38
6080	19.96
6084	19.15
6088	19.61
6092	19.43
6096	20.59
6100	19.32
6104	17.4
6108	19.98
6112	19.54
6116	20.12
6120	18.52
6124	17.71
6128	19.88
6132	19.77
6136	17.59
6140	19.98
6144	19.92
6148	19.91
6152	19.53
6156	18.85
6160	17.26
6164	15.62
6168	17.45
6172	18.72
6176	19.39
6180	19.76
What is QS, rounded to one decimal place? 13.7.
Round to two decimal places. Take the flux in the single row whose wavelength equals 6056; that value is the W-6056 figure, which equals 19.32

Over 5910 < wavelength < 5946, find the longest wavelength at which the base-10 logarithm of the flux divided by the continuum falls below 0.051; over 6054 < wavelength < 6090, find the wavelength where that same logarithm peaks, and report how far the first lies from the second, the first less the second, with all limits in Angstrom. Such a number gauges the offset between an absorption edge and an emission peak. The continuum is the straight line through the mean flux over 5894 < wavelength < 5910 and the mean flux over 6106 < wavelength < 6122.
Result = -116 Angstrom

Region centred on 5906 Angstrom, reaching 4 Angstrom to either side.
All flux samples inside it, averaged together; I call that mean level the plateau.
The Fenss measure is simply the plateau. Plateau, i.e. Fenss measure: 19.9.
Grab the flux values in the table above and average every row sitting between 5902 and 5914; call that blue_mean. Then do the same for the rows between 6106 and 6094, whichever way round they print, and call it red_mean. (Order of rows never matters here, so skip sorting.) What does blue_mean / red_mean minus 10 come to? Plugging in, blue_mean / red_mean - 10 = -8.96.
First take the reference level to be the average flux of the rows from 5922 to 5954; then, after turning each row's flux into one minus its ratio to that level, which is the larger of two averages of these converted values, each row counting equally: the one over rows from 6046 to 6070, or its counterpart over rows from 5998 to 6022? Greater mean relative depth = 0.035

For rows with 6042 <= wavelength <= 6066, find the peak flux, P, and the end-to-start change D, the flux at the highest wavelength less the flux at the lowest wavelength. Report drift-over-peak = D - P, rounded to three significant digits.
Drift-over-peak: -22.6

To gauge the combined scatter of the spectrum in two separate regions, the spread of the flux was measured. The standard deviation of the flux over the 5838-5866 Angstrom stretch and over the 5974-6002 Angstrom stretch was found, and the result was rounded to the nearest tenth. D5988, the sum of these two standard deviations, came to 0.8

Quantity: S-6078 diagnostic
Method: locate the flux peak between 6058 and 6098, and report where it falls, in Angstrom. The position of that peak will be 6096 Angstrom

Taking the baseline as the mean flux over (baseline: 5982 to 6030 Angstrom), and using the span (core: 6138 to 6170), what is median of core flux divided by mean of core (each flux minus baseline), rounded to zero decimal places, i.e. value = -21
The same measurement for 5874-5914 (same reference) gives -13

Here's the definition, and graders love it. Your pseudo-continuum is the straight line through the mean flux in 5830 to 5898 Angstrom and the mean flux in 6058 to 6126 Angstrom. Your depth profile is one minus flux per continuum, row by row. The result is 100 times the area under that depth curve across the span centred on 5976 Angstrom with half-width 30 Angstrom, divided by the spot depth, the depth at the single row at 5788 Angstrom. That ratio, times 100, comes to 2386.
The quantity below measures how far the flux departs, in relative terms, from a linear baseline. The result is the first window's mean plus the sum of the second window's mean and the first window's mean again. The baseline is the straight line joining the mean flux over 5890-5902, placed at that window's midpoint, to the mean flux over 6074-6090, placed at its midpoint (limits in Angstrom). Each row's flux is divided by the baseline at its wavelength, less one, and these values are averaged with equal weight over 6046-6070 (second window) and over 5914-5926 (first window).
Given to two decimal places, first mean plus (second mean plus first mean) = 0.69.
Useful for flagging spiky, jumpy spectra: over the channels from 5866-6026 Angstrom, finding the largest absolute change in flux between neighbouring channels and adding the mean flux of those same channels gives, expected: 26.3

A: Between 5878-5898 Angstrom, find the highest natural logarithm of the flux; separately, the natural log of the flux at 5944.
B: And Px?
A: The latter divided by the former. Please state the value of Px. 0.982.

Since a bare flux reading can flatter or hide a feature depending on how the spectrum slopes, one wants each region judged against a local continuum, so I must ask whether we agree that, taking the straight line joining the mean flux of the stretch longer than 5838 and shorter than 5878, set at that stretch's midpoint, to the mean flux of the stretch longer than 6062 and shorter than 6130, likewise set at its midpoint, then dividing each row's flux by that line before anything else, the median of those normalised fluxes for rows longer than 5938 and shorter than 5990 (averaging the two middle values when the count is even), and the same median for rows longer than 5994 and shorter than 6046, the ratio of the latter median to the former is 1.00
